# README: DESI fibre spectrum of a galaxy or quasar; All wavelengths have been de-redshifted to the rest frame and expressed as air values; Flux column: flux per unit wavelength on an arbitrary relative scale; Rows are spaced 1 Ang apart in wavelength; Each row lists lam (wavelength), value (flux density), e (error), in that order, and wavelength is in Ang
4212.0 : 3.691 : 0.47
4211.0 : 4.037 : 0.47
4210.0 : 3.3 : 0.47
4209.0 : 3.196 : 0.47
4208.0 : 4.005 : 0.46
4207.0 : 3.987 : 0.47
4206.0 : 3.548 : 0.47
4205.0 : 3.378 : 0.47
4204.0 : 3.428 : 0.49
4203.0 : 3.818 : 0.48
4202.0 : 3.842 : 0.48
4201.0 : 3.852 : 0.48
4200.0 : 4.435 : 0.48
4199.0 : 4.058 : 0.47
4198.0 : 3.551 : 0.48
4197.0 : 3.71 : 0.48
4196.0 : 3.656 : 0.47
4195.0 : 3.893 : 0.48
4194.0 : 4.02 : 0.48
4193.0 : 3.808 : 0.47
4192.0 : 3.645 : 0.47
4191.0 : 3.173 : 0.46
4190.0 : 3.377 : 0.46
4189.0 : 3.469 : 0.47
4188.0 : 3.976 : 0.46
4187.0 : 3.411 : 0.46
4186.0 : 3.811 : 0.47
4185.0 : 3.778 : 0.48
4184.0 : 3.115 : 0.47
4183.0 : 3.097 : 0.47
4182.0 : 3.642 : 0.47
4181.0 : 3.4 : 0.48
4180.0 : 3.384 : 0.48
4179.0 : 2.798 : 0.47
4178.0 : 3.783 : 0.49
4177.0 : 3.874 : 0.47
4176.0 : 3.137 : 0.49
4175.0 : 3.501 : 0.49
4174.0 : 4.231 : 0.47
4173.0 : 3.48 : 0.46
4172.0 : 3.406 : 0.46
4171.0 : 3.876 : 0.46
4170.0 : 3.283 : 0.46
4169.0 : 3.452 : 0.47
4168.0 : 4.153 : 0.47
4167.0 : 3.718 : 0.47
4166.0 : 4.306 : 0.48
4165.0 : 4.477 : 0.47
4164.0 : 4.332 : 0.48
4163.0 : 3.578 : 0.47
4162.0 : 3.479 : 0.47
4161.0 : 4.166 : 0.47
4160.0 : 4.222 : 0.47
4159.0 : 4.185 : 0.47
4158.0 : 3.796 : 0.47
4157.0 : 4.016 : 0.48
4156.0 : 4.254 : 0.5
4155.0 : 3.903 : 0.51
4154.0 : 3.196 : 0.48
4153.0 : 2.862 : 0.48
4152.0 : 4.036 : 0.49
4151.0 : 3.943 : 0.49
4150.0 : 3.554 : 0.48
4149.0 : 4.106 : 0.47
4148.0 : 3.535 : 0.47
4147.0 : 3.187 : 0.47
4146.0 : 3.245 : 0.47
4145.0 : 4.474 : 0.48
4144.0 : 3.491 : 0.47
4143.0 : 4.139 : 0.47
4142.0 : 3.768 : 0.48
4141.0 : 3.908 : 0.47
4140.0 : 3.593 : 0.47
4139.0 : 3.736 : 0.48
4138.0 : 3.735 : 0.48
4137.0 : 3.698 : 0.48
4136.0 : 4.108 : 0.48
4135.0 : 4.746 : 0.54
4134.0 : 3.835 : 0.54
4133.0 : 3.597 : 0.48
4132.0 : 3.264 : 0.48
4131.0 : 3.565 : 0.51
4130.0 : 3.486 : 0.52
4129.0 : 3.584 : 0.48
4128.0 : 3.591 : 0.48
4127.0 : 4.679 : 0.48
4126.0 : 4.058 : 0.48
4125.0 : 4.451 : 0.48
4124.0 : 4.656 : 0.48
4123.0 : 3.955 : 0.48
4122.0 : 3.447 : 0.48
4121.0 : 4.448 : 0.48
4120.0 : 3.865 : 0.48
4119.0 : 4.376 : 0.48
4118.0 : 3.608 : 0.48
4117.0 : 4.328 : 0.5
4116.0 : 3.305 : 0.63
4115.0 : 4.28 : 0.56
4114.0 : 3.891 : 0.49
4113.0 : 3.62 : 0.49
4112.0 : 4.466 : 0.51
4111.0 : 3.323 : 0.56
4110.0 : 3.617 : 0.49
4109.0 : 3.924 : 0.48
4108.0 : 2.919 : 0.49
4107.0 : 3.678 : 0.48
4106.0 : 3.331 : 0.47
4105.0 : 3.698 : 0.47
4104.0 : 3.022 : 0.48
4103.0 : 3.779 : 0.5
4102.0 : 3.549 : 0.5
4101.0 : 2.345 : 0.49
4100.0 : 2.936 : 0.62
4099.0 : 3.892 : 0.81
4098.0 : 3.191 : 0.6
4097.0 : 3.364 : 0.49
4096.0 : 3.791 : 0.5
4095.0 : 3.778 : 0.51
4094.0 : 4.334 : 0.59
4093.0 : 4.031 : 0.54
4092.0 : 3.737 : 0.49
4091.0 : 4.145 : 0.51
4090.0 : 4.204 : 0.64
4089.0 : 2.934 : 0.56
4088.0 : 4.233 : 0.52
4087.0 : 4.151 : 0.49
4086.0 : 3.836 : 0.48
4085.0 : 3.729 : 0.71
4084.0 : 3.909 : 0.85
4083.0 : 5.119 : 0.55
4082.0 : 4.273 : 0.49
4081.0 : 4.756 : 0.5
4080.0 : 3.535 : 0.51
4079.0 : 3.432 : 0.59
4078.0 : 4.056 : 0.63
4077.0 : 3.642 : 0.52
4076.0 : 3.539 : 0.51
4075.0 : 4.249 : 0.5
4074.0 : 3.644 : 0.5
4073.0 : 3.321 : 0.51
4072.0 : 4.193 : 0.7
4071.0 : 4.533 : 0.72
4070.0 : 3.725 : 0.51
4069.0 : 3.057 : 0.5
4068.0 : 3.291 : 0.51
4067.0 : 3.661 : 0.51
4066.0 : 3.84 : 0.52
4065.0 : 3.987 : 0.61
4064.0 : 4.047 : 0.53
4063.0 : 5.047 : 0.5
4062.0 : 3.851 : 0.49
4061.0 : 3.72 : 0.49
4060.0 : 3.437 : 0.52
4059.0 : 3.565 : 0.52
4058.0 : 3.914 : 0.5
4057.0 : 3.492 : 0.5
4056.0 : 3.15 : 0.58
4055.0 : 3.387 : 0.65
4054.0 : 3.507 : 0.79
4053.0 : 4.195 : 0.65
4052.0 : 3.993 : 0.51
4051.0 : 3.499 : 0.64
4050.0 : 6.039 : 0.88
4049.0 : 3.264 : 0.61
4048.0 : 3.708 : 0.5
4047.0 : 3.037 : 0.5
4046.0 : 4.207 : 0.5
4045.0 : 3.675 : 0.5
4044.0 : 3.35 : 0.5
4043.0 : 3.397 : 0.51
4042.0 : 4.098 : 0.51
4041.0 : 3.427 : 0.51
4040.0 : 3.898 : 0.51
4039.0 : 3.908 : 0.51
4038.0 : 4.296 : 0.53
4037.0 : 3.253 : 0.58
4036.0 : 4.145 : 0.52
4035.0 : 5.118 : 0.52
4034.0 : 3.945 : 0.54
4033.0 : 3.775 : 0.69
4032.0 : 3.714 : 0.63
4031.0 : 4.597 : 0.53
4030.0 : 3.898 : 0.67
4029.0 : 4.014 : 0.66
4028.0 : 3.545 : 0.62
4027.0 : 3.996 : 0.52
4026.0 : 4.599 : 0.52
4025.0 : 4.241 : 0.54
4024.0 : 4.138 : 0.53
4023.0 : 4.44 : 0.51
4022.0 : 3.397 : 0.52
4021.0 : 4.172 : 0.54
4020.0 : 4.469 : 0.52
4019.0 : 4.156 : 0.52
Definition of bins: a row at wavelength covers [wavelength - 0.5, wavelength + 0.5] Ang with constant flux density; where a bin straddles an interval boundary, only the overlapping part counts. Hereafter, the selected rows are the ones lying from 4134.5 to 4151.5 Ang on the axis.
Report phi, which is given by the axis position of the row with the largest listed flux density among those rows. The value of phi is 4135.0 Ang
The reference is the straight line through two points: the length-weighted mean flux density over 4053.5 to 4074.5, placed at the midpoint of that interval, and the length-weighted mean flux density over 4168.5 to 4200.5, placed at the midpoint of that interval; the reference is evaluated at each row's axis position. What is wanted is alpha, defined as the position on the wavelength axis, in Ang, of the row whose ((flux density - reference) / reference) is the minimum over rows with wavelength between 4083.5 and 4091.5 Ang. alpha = 4089.0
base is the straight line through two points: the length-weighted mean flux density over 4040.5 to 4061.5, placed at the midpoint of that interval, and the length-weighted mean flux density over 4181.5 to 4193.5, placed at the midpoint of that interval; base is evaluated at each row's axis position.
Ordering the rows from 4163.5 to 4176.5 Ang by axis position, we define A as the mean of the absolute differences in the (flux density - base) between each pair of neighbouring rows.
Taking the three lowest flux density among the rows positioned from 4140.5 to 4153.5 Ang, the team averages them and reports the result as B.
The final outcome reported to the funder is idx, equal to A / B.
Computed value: 0.140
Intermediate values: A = 0.43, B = 3.10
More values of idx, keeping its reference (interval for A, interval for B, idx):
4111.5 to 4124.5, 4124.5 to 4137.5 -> 0.201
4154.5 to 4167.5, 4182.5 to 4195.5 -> 0.099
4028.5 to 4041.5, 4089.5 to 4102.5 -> 0.203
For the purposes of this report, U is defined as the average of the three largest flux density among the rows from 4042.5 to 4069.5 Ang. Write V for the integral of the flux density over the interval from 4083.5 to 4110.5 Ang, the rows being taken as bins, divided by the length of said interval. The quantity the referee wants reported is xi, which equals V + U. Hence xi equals 8.73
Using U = 5.1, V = 3.63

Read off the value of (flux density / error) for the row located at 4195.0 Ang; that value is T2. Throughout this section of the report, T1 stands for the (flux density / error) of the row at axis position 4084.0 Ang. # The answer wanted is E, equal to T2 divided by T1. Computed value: 1.76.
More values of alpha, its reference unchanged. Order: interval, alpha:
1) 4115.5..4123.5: 4116.0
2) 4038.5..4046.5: 4044.0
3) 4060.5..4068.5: 4068.0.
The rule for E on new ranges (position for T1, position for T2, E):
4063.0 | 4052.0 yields 0.78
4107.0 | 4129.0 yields 0.97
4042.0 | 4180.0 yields 0.88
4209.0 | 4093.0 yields 1.10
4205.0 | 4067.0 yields 1.00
